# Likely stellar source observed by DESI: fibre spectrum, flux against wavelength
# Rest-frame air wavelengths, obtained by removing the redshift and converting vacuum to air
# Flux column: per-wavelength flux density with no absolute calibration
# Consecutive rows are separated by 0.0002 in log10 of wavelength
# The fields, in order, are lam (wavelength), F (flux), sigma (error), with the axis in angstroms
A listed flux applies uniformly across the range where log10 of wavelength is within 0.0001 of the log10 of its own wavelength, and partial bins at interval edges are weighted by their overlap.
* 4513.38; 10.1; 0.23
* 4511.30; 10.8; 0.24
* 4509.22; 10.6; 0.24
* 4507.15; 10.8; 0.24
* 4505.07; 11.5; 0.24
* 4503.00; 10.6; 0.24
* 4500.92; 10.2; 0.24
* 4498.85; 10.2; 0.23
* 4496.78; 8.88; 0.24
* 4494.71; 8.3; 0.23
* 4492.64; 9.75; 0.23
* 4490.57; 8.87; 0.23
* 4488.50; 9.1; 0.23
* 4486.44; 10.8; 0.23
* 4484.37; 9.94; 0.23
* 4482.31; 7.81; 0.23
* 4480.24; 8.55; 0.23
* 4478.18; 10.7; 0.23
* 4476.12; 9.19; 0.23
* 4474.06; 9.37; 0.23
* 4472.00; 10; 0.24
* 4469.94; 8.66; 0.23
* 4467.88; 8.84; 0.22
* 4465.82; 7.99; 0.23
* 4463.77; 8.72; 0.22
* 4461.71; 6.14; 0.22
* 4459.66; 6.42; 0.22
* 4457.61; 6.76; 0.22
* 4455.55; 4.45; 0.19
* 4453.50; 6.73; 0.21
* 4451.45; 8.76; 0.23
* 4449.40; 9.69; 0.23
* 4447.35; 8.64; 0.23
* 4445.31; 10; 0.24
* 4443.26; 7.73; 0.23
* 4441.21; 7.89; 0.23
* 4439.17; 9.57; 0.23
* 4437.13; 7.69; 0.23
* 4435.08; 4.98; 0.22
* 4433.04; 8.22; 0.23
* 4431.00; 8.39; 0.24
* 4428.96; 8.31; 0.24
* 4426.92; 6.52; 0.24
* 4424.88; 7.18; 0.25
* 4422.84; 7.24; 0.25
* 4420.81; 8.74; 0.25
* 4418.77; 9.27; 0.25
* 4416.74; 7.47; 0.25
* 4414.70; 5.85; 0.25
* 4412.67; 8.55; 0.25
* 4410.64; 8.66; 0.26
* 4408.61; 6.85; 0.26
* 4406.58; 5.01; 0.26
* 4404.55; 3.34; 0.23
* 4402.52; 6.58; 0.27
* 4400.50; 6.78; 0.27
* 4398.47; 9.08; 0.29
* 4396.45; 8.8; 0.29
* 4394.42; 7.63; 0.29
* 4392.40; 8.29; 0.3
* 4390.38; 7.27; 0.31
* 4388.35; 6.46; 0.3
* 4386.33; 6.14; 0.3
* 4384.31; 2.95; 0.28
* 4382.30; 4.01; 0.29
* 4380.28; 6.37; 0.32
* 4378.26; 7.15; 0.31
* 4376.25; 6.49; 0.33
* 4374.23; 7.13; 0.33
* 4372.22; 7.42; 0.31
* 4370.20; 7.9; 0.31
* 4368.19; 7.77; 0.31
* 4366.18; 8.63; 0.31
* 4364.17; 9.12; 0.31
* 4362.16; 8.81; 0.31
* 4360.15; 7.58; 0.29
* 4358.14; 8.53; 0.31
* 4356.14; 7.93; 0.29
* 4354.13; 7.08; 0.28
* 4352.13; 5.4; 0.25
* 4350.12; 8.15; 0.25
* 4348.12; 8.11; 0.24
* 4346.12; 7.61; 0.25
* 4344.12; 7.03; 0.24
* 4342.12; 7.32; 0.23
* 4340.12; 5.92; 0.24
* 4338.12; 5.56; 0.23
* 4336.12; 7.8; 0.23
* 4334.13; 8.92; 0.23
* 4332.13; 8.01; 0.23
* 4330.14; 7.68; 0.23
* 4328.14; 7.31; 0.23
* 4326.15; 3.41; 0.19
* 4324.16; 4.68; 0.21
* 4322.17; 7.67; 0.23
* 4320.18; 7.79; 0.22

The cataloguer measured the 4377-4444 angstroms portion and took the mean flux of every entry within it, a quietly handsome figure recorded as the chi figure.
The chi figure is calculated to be 7.1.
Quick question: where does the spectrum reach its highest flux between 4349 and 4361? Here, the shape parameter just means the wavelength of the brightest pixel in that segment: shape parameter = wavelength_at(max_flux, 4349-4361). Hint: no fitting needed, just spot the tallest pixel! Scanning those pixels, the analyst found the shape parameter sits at 4358.14 angstroms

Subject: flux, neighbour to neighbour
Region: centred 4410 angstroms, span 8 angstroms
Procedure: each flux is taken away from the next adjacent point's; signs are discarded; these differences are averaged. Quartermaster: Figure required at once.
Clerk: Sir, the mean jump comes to 1.3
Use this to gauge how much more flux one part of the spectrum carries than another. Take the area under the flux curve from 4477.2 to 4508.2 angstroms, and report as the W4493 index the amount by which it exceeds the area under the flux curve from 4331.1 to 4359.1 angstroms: 95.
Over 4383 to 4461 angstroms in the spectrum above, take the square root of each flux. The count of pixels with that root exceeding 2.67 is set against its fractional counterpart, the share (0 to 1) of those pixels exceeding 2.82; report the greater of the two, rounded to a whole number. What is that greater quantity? 23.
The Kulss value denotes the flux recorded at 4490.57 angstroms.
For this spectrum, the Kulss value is 8.87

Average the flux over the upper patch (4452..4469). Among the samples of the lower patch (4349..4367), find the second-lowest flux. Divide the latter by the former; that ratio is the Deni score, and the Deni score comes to 1.0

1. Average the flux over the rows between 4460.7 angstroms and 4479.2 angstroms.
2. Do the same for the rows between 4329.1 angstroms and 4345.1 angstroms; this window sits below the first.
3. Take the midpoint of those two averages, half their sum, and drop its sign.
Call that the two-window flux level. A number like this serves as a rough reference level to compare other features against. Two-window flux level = 8.06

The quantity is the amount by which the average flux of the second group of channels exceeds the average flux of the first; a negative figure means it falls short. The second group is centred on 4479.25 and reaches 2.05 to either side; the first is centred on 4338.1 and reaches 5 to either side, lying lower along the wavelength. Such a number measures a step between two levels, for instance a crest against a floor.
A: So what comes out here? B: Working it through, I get 2.5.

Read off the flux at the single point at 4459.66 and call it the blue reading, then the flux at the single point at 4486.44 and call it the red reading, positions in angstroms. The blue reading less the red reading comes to -4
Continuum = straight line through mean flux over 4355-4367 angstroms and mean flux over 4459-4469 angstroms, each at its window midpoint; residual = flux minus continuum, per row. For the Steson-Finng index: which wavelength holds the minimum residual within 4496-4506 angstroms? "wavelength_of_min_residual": 4496.78 angstroms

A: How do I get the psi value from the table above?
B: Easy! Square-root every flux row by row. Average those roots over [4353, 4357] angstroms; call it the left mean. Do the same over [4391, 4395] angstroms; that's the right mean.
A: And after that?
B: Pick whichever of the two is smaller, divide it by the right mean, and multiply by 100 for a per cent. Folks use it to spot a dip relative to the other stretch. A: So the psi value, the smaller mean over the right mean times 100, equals 97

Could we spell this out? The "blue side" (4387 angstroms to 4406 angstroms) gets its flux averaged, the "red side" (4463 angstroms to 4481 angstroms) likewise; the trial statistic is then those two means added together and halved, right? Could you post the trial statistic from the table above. 8.1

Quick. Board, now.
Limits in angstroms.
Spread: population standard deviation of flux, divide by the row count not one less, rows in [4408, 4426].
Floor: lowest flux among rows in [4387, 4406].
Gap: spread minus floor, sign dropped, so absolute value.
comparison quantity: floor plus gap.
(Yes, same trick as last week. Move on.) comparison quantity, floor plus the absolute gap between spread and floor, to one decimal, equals 5.6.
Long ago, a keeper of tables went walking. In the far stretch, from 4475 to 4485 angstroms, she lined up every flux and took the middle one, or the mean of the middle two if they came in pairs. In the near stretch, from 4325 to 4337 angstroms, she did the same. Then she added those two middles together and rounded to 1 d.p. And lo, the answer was 16.9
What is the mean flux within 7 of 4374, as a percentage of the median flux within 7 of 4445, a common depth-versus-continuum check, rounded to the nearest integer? 82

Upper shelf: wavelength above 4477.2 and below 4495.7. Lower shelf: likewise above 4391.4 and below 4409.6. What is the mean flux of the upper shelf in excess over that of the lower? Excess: 2.4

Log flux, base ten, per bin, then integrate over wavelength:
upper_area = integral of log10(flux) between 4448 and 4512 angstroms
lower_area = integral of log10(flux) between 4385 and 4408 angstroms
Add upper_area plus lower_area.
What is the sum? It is 79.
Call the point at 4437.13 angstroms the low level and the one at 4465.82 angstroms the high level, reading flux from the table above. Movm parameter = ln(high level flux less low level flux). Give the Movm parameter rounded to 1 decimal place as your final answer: -1.2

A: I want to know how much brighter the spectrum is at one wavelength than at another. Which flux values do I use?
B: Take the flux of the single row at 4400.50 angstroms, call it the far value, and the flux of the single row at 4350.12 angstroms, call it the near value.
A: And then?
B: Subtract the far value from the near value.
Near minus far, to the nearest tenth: 1.4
